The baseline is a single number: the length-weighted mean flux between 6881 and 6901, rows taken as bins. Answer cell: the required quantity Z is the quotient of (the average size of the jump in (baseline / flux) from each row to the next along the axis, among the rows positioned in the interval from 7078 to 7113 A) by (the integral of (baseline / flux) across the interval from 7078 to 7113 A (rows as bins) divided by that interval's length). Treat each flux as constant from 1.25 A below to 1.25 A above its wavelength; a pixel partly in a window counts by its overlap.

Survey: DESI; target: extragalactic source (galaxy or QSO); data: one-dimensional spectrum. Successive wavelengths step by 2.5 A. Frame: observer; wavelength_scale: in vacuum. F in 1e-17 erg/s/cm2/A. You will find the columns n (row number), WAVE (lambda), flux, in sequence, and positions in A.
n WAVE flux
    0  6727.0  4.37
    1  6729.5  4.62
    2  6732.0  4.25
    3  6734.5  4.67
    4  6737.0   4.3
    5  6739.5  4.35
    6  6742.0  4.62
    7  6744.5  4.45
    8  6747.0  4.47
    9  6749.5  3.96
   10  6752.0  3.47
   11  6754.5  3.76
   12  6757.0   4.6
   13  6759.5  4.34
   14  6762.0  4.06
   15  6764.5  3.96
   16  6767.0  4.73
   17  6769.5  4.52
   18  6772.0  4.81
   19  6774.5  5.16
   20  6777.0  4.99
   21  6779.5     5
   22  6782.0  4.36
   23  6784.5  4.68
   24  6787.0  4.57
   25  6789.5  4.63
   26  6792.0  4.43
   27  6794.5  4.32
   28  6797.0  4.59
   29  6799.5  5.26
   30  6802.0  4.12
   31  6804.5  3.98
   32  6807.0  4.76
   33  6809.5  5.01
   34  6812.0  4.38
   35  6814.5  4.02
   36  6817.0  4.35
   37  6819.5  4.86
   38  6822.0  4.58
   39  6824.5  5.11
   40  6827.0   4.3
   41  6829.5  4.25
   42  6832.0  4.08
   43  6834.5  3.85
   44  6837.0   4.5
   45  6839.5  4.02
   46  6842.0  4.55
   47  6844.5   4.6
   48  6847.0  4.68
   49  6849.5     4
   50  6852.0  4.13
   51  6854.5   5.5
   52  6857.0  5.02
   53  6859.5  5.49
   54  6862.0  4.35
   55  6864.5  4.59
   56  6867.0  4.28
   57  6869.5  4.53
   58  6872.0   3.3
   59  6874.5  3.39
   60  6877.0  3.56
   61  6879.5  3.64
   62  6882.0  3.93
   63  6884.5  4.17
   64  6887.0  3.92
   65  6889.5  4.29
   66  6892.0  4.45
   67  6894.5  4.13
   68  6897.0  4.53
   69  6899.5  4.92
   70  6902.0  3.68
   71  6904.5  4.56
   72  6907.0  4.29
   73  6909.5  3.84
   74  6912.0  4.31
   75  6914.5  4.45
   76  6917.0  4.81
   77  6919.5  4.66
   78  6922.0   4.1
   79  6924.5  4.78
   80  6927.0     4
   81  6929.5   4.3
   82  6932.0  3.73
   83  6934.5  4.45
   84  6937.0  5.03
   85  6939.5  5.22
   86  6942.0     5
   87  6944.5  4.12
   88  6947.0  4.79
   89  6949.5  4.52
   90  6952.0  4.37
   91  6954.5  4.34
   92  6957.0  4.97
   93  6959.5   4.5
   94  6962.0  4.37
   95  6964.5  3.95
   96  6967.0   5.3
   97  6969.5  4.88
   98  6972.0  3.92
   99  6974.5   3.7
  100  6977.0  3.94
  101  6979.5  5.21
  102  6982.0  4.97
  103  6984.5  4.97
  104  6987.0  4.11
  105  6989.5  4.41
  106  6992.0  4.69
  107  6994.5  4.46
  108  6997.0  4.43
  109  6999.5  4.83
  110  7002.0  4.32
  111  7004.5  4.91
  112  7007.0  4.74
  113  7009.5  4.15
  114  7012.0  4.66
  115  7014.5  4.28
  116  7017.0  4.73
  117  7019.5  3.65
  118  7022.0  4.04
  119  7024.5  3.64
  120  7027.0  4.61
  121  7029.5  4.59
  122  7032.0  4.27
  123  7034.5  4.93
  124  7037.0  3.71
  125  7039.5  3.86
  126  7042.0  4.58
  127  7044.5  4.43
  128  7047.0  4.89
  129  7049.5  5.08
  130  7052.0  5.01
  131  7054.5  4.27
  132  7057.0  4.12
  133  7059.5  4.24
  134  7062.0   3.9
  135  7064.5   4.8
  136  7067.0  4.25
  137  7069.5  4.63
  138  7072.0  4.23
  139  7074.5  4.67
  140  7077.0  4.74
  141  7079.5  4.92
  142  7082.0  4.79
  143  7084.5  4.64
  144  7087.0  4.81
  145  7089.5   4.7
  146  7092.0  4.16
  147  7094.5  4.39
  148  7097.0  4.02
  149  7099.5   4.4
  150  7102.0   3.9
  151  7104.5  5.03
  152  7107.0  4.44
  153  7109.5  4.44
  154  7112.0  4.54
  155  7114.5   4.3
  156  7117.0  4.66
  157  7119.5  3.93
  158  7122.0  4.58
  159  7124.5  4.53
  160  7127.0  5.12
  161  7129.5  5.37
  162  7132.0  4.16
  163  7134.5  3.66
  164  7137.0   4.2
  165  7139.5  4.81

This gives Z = 0.08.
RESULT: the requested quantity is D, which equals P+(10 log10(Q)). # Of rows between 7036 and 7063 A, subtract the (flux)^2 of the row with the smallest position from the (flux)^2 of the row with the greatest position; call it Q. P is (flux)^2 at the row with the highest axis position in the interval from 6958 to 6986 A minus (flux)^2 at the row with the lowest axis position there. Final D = 6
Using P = 4.5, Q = 1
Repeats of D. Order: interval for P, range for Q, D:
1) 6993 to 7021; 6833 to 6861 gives 5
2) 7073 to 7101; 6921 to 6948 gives 5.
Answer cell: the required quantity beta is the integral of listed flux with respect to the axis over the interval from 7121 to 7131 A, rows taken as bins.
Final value 48.9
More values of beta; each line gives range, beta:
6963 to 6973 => 45.2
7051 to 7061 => 43.8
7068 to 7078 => 45.6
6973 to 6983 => 44.3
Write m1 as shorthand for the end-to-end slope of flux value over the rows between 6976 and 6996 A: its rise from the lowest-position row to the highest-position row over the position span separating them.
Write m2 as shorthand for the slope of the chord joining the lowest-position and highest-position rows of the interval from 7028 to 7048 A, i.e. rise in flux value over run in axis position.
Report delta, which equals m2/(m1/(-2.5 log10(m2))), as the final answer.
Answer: 2.5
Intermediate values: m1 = 0.03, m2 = 0.017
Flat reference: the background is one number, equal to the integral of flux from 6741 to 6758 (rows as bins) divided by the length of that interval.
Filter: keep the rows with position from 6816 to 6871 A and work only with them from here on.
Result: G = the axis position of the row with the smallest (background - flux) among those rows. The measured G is 6854.5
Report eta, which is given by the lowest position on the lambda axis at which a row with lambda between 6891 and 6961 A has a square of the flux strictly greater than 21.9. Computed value 6899.5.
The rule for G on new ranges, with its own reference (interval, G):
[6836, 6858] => 6854.5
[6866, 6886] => 6869.5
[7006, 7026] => 7007.0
